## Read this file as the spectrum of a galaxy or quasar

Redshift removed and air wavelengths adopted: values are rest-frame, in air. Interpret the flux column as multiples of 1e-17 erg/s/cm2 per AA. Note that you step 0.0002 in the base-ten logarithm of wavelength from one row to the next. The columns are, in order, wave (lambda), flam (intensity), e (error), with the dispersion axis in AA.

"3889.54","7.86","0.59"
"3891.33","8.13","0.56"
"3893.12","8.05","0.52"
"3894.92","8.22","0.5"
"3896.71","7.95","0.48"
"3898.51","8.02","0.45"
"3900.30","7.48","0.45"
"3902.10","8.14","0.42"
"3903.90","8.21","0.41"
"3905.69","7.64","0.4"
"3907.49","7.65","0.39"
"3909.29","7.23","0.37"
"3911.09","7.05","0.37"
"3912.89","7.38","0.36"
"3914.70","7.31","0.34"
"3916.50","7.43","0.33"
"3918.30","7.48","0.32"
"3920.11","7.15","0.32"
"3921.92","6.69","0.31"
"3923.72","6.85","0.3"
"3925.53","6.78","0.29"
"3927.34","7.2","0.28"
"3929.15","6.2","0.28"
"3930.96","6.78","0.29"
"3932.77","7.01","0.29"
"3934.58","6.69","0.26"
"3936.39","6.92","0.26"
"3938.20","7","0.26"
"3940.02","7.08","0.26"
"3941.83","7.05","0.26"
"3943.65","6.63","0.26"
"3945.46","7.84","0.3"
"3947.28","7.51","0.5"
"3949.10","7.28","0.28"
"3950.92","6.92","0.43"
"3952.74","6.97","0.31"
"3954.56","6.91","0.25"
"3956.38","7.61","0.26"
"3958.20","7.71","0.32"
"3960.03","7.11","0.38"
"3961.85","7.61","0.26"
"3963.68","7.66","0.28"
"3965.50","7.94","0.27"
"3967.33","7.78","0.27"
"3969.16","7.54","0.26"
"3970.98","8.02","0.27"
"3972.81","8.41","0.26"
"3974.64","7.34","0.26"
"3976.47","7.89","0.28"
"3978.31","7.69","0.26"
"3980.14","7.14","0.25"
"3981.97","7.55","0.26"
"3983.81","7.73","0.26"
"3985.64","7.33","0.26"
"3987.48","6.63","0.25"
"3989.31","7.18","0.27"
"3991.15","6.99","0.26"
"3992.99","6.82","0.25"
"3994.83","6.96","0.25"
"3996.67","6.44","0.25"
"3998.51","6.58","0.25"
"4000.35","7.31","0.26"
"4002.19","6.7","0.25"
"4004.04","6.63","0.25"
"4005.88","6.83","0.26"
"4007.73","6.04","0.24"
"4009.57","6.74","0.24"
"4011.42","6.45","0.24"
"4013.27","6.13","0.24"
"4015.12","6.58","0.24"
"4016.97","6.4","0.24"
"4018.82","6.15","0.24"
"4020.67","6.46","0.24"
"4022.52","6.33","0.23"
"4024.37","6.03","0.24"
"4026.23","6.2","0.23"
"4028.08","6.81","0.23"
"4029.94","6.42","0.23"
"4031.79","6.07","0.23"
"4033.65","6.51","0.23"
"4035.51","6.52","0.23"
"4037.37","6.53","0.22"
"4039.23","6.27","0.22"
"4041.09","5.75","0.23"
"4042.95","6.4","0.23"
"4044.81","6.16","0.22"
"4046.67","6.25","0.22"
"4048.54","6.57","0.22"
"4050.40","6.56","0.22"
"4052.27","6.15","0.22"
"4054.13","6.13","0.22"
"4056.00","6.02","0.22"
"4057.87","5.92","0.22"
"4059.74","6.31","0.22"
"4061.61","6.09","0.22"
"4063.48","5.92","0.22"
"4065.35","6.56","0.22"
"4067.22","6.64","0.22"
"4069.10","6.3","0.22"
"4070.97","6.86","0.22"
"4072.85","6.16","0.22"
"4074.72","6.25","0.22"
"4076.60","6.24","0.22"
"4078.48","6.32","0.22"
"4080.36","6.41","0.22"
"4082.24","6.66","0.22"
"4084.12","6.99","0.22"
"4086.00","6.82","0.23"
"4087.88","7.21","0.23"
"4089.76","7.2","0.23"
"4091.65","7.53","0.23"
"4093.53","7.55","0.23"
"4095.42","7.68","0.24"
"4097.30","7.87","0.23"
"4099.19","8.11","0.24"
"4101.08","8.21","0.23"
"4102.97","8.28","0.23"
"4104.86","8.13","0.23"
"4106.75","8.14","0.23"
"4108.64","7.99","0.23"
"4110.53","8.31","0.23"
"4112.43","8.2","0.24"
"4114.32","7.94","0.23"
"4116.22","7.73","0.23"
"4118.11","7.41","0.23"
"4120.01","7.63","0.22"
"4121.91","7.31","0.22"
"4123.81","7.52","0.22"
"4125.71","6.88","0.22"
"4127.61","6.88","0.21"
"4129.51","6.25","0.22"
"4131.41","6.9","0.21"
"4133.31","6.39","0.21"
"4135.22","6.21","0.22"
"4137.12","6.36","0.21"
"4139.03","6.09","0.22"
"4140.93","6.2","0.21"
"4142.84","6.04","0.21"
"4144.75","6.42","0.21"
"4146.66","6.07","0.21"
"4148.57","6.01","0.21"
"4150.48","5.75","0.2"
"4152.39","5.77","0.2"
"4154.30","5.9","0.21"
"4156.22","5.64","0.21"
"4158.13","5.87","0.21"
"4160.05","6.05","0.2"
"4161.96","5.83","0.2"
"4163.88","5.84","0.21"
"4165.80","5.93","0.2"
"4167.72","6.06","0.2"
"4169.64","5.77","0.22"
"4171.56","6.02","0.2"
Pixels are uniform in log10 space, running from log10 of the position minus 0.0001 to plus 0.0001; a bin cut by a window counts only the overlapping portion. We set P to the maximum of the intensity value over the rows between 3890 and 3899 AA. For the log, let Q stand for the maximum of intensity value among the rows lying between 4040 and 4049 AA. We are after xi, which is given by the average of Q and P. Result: 7.4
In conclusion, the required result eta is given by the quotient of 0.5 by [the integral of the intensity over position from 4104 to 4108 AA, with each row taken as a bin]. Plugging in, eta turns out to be 0.0154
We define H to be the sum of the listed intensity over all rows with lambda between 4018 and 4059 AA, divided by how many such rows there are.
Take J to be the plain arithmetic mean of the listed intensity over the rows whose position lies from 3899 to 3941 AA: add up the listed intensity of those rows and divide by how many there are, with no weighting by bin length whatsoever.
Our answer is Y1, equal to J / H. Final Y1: 1.14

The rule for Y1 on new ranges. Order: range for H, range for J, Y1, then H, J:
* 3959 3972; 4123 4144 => 0.85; 7.7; 6.5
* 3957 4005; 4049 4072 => 0.86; 7.3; 6.3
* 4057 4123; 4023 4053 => 0.88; 7.2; 6.3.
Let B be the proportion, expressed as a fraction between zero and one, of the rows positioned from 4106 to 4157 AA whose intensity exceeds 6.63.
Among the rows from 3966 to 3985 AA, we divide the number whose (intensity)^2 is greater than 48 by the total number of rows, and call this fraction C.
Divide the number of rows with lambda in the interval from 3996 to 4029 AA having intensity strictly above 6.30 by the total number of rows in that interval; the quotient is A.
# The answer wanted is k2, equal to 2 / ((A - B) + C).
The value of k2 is 1.6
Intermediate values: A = 0.72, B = 0.5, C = 1.00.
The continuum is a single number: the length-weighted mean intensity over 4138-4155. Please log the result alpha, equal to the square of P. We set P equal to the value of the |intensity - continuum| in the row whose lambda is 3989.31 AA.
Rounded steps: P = 1.1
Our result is 1.3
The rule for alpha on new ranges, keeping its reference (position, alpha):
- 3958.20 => 2.8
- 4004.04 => 0.4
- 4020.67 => 0.2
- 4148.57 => 0.0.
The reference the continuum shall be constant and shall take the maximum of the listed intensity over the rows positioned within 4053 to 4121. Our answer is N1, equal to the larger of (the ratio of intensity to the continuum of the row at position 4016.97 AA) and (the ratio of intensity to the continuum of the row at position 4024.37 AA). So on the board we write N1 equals 0.770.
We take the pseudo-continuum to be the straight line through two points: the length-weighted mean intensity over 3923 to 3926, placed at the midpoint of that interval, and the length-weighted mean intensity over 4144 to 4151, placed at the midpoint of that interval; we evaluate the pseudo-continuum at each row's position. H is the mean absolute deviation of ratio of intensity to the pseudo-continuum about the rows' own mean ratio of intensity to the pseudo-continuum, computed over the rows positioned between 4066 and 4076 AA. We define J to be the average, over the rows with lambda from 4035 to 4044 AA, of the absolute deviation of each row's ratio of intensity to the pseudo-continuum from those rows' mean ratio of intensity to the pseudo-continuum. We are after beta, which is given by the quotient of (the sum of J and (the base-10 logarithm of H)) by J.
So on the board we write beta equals -40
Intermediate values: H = 0.038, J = 0.0350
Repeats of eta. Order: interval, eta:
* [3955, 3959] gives 0.0165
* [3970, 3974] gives 0.0153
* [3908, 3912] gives 0.0174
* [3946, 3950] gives 0.0168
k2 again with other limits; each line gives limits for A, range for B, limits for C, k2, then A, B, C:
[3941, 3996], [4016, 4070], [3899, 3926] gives 1.2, 1.00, 0.1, 0.80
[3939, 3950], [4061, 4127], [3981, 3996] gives 2.0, 1.00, 0.7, 0.75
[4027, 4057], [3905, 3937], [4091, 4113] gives 3.6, 0.50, 0.9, 1.00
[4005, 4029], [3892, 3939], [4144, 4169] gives -5.8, 0.62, 1.0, 0.00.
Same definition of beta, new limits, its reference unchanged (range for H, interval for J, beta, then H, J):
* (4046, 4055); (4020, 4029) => -45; 0.029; 0.0332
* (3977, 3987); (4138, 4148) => -78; 0.030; 0.0192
